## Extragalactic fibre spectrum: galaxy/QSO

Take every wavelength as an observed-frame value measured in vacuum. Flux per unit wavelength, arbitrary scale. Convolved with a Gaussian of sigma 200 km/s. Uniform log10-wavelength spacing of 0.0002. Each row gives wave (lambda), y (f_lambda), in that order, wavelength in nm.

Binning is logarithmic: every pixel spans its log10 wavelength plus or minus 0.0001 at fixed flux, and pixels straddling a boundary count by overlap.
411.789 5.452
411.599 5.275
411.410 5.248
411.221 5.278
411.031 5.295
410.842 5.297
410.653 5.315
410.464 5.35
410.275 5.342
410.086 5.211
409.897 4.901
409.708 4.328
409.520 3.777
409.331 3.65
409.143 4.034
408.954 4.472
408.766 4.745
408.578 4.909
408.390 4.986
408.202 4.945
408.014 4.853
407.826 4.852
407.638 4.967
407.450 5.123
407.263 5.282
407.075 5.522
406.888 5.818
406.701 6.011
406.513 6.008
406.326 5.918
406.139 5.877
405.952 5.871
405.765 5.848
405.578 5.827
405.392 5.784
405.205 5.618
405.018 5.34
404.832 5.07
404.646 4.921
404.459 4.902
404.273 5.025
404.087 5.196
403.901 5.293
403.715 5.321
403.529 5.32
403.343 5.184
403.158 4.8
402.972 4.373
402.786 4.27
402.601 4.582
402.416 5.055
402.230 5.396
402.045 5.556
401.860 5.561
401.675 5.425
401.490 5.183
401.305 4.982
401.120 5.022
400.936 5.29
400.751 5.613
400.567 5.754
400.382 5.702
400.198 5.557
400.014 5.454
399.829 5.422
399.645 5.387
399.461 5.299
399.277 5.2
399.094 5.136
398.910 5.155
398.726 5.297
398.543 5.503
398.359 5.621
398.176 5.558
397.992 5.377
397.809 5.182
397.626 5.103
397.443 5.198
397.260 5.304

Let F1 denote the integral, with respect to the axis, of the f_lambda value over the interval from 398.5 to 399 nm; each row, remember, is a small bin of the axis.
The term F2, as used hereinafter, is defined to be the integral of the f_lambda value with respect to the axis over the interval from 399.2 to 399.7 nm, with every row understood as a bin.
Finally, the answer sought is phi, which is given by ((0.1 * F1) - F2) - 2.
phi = -4.38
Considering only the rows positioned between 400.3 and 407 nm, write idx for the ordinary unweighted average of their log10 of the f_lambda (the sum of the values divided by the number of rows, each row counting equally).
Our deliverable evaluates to 0.727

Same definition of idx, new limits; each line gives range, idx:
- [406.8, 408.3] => 0.713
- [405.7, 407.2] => 0.768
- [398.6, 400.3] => 0.726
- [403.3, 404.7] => 0.711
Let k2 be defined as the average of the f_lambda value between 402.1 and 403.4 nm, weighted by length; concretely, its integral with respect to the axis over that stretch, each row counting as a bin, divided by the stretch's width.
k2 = 4.82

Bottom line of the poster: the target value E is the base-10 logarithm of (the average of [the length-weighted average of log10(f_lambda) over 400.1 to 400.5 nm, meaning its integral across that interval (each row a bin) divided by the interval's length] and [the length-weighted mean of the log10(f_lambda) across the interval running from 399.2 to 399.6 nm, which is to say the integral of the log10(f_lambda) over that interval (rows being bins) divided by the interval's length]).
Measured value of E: -0.133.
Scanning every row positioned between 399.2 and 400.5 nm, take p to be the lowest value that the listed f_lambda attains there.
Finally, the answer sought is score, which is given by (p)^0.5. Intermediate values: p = 5.2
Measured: 2.28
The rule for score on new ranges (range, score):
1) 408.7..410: 1.91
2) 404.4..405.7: 2.21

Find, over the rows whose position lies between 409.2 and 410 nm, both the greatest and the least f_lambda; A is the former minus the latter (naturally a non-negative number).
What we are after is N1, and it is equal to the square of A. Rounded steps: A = 1.3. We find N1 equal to 1.6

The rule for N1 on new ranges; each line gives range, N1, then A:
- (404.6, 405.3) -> 0.5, 0.7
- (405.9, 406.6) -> 0.0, 0.1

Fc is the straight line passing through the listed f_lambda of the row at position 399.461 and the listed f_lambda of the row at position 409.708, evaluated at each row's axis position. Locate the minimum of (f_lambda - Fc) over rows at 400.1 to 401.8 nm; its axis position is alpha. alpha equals 401.305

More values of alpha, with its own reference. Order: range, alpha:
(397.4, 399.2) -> 397.626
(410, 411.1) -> 410.086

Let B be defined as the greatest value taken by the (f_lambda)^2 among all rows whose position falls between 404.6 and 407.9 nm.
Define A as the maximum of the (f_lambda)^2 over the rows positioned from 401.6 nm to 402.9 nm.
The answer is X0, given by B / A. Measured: 1.17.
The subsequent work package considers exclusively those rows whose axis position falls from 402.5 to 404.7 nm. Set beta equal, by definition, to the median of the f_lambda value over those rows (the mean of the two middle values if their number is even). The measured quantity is 4.97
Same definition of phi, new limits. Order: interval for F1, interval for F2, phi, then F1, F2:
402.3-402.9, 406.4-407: -5.28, 2.79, 3.56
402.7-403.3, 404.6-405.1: -4.29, 2.72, 2.57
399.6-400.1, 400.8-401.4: -4.81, 2.71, 3.08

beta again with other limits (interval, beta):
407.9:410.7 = 4.90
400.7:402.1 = 5.36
